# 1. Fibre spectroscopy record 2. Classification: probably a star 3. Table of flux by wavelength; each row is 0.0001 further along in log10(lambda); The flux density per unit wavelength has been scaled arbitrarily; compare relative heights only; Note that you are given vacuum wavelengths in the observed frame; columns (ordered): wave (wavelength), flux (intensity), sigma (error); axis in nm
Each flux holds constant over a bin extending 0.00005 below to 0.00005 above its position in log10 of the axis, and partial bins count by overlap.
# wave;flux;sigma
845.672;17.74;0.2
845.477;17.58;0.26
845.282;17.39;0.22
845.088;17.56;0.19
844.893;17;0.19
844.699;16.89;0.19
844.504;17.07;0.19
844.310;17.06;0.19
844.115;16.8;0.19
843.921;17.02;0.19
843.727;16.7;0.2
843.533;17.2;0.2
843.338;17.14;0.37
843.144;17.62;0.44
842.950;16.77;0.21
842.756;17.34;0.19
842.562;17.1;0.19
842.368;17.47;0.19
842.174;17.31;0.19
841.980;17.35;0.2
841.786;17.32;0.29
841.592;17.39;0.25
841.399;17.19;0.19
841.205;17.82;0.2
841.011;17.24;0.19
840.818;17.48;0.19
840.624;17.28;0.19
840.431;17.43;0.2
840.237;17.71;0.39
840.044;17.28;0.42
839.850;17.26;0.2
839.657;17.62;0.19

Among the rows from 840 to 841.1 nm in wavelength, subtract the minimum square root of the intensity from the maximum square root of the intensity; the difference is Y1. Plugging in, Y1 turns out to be 0.056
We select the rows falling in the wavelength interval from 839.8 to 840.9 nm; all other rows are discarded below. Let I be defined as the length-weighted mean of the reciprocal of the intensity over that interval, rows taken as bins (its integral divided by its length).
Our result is 0.0574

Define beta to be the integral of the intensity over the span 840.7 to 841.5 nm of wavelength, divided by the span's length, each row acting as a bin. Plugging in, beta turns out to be 17.4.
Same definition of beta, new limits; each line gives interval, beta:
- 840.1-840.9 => 17.5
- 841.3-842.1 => 17.3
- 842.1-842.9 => 17.3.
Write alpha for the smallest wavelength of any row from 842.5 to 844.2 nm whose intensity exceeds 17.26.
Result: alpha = 842.756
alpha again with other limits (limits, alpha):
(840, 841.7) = 840.044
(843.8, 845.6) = 845.088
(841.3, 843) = 841.592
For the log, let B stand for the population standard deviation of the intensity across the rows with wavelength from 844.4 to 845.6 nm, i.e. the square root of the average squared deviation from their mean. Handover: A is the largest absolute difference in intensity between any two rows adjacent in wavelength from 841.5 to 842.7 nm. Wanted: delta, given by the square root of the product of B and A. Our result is 0.318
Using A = 0.37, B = 0.27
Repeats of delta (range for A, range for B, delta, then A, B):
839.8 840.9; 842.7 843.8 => 0.369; 0.43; 0.32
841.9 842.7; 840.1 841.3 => 0.280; 0.37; 0.21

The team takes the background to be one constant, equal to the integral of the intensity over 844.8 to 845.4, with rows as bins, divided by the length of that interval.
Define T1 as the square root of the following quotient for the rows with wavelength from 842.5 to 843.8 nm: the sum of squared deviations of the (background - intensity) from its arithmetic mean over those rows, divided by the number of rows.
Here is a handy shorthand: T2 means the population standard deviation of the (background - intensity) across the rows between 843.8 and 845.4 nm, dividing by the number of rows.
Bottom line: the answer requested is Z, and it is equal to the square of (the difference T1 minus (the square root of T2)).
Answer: 0.037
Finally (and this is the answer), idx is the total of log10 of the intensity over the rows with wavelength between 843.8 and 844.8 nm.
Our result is 6.15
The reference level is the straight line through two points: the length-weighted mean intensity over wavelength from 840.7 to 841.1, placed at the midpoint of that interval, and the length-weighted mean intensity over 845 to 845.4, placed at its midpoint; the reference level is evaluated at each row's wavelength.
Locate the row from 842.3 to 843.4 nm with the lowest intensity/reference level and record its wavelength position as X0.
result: 842.950 nm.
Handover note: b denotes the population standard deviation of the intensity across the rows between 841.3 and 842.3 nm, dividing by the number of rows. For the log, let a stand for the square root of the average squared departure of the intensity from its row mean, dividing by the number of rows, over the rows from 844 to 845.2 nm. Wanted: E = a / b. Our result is 3.6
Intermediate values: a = 0.242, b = 0.07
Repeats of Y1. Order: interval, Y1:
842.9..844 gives 0.111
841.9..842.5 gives 0.019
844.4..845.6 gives 0.083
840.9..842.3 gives 0.075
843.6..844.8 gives 0.045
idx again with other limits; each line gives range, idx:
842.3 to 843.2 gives 6.18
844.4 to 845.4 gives 6.18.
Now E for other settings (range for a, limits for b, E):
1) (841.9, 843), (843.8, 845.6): 0.9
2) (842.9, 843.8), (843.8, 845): 3.4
